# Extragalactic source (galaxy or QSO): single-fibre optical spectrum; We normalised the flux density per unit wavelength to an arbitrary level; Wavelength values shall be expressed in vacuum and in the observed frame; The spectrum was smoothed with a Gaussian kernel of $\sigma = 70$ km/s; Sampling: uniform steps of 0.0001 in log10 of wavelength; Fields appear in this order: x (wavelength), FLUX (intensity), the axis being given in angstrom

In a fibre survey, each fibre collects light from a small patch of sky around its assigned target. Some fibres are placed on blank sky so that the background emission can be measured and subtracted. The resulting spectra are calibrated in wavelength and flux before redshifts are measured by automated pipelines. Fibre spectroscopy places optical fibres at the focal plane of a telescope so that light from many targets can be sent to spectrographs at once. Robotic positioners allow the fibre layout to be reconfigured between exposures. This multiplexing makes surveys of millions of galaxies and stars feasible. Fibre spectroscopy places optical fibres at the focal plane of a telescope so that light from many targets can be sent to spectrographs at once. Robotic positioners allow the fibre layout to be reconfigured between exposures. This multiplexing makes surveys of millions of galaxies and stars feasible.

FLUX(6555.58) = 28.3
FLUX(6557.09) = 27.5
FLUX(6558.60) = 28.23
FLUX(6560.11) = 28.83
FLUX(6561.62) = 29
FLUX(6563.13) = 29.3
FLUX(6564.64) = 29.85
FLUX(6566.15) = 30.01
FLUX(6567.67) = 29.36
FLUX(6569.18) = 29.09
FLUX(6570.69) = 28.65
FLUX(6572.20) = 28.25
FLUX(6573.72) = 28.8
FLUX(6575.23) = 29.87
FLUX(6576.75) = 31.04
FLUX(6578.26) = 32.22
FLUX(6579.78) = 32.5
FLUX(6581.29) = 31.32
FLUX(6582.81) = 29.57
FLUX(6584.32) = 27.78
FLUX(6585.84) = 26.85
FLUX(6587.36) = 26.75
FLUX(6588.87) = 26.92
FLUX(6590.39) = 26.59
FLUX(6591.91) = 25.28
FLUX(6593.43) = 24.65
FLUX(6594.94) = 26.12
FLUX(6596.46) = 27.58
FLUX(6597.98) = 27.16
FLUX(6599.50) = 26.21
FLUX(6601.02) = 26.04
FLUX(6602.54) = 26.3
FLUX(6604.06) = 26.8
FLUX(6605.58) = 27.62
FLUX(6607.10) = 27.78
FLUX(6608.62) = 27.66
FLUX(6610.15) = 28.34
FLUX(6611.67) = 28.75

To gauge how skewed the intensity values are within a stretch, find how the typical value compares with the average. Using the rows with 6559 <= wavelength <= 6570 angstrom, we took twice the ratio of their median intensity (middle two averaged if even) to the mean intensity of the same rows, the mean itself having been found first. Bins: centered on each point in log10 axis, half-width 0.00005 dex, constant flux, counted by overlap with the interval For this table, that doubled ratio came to 2.00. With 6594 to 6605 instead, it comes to 1.98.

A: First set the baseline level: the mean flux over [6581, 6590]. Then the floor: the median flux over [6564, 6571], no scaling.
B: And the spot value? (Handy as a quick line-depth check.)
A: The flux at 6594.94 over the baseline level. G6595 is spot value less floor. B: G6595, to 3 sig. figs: -28.4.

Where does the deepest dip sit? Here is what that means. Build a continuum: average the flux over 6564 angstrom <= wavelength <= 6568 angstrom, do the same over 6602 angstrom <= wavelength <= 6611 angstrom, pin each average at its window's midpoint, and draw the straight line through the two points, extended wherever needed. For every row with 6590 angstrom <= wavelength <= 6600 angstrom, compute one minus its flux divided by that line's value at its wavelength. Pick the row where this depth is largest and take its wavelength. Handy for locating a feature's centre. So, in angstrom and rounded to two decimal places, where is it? 6593.43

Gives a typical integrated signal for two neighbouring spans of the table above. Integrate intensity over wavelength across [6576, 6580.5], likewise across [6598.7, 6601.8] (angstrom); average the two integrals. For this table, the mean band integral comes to 112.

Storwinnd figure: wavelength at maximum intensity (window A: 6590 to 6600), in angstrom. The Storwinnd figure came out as 6596.46 angstrom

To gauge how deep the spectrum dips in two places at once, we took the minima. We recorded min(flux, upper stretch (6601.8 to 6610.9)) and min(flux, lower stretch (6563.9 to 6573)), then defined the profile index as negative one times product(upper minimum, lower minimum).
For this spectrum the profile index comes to -743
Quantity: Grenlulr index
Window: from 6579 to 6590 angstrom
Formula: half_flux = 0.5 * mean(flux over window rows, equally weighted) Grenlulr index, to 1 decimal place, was 14.4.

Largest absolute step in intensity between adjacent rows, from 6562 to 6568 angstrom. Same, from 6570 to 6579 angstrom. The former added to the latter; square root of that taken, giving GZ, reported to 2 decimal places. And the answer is 1.35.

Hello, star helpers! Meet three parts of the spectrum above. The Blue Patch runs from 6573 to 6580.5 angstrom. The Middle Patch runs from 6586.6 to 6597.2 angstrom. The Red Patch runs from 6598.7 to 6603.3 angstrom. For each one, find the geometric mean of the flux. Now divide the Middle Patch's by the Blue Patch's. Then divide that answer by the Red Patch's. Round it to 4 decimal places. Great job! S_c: 0.0325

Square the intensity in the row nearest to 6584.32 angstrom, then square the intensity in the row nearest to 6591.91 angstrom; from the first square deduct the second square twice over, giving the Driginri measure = -506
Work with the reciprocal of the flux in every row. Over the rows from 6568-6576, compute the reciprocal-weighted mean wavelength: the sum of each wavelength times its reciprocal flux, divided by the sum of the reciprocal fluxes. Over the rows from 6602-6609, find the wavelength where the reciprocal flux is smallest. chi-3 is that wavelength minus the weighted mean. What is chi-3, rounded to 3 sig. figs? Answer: 34.9 angstrom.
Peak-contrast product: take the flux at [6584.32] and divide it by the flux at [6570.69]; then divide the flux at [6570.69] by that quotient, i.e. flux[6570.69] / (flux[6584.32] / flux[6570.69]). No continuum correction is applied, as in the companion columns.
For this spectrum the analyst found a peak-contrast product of 29.5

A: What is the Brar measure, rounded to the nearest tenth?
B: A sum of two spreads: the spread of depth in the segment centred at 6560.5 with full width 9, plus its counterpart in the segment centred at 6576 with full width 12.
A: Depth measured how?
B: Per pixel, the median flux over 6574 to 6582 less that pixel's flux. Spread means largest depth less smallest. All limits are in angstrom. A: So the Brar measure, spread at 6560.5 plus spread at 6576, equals 6.6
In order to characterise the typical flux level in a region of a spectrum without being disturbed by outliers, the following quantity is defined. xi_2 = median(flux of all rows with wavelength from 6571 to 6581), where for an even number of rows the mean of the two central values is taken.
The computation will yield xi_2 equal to 30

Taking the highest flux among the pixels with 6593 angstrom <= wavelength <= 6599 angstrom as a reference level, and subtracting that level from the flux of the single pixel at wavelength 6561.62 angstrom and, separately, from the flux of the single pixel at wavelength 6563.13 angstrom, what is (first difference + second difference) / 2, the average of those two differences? 1.6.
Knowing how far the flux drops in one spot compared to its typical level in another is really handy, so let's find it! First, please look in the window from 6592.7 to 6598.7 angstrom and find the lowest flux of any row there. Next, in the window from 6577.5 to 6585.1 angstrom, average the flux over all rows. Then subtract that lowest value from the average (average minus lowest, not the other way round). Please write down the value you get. 6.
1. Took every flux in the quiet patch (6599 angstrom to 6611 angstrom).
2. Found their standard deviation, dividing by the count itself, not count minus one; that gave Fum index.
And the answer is 0.81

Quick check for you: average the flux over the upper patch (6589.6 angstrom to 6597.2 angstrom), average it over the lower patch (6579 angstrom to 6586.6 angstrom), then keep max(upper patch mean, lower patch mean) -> 29.6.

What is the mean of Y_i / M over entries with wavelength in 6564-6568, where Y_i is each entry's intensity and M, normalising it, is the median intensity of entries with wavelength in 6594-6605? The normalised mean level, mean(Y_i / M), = 1.13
